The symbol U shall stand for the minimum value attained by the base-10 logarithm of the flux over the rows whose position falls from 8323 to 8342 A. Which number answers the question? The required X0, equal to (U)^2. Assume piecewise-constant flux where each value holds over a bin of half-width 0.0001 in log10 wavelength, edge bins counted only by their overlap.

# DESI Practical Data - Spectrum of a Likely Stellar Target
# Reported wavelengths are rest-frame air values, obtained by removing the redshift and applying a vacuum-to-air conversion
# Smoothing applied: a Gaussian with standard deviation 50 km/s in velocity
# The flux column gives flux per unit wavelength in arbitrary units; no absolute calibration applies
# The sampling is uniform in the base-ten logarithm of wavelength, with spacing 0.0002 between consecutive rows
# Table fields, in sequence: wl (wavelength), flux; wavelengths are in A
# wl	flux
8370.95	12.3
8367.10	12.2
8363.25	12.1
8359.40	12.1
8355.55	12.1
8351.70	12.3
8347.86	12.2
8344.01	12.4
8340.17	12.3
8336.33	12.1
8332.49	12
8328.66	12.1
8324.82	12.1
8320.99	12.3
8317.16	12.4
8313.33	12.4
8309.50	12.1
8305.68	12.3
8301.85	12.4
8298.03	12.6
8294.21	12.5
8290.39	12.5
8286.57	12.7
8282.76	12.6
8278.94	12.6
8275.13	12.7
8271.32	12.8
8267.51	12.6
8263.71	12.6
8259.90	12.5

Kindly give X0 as 1.165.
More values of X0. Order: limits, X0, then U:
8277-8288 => 1.211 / 1.10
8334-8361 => 1.172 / 1.08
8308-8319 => 1.172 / 1.08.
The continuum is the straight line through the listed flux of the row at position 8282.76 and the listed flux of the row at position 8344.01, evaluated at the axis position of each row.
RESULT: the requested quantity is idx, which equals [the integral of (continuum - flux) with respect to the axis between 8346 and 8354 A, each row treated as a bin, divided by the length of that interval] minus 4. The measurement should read -3.86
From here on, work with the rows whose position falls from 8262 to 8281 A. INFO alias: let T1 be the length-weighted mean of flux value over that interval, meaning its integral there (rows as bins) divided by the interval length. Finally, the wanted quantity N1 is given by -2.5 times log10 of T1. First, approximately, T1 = 12.7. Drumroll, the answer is -2.76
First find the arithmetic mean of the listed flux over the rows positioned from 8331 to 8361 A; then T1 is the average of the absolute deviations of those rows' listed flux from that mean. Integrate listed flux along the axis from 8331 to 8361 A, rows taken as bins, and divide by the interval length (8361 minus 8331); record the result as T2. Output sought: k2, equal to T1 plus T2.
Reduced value 12.3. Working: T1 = 0.11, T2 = 12.2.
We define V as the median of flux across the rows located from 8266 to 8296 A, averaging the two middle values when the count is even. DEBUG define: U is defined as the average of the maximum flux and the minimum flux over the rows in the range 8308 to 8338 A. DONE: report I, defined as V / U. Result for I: 1.03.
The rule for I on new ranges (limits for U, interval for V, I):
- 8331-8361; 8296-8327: 1.01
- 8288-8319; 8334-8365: 0.98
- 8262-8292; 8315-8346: 0.96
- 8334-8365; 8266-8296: 1.03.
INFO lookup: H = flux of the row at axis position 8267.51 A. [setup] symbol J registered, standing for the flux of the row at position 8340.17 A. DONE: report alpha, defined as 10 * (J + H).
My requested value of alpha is 249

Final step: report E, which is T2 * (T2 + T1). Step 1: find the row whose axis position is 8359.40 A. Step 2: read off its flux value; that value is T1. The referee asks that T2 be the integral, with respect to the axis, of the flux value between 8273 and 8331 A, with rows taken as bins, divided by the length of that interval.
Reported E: 304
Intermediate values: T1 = 12.1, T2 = 12.42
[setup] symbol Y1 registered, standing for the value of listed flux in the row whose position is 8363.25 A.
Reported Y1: 12.1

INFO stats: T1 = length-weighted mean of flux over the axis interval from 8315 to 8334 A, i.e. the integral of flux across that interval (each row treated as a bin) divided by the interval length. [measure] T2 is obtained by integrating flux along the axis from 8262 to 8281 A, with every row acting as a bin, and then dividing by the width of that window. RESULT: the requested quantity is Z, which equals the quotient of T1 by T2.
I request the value 0.96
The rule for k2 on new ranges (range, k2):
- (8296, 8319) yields 12.5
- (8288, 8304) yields 12.5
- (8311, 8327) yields 12.4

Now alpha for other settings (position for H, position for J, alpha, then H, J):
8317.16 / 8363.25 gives 245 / 12.4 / 12.1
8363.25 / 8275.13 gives 248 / 12.1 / 12.7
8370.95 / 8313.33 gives 247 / 12.3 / 12.4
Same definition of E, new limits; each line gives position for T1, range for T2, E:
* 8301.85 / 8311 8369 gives 300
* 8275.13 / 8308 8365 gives 304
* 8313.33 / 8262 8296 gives 316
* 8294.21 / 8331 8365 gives 301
